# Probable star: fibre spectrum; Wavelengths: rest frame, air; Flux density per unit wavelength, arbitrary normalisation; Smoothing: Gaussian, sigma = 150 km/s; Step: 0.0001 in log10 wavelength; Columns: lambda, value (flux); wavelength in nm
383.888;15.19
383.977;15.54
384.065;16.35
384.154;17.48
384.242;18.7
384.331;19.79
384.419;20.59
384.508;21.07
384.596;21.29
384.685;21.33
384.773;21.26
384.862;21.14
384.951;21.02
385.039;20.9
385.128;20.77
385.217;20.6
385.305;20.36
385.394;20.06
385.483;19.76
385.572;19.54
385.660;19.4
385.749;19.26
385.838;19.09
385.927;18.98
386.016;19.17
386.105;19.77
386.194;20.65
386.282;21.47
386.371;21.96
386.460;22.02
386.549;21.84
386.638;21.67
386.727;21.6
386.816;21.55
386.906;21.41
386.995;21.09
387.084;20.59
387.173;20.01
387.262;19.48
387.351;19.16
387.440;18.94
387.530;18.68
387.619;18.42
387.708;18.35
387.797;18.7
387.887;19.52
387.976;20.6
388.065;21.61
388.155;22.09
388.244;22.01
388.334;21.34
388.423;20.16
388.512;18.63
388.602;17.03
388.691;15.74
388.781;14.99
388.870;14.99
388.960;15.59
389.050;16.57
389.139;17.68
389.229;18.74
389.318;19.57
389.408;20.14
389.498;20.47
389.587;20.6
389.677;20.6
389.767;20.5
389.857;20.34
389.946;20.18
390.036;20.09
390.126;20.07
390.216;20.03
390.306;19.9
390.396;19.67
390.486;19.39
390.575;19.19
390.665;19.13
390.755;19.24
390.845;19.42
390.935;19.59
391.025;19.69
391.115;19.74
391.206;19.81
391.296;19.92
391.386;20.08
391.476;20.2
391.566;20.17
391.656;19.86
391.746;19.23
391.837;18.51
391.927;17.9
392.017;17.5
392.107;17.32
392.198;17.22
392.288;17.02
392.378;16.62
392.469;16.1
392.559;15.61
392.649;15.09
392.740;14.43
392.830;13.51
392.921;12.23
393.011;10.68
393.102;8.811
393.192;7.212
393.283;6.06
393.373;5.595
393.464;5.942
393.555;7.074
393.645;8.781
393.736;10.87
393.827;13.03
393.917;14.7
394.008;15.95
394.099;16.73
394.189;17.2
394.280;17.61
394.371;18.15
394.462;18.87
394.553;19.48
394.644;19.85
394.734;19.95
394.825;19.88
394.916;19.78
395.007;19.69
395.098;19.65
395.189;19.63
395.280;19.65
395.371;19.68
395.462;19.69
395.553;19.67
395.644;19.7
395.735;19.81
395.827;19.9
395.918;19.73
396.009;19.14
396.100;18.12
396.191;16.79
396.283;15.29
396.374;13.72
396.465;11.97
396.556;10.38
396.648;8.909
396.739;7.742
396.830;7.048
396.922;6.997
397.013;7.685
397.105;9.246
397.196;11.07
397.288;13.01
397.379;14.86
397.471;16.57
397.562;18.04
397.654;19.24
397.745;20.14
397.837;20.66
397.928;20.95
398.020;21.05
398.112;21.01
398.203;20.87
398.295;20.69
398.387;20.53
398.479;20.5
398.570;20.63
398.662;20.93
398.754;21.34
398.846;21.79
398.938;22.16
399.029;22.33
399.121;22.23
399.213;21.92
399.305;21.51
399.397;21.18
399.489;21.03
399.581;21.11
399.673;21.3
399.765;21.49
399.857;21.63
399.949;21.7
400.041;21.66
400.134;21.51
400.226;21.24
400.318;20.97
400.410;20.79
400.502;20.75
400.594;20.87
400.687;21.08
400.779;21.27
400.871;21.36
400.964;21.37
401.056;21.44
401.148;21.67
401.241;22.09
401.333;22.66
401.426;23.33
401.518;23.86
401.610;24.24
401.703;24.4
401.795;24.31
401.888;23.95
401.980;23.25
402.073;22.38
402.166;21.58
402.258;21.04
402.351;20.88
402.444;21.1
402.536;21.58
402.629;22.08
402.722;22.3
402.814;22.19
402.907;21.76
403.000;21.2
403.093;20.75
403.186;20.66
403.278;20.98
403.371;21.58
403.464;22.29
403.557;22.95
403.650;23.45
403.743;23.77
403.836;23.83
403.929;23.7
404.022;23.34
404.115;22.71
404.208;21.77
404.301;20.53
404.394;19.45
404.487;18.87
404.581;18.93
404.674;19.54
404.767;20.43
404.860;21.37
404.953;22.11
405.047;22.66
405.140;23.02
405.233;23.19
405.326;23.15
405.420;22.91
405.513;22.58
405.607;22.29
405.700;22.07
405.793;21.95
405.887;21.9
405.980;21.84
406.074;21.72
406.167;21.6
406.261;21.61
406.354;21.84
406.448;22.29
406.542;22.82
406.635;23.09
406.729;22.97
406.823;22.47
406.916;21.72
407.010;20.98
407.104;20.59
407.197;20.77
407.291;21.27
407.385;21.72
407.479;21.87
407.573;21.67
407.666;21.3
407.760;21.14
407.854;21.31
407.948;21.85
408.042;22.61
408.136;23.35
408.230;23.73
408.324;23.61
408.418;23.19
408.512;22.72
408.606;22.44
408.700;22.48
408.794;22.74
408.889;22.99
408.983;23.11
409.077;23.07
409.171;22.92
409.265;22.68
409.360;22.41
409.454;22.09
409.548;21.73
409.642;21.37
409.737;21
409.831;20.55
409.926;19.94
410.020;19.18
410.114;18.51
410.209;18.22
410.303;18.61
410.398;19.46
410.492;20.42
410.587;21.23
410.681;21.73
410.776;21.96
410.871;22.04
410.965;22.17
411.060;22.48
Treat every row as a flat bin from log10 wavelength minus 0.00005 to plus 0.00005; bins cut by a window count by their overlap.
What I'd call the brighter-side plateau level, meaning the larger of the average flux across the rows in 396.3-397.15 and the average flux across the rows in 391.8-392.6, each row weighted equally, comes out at 17.1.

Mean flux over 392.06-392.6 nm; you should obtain 17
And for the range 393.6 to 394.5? 15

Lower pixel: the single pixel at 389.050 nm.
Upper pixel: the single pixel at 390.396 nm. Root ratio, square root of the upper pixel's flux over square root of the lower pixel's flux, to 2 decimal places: 1.09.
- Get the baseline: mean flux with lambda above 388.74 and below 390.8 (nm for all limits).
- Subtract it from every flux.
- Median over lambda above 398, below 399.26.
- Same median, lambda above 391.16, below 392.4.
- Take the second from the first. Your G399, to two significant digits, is 2.2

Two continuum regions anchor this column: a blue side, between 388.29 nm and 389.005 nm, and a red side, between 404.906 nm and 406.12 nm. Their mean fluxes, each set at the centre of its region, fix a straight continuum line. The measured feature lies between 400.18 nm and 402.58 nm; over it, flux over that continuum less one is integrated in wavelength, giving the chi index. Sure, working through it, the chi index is 0.10 nm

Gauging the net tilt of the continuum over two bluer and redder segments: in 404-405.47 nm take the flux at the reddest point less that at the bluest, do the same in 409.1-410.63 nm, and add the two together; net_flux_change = -2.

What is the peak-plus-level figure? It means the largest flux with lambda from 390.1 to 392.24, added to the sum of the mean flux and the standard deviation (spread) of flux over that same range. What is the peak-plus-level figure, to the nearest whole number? 40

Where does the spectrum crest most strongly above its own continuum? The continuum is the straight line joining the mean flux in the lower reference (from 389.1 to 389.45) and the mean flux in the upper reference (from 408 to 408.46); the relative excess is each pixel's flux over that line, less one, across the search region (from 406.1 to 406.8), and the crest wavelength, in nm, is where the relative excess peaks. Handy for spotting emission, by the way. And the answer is 406.635 nm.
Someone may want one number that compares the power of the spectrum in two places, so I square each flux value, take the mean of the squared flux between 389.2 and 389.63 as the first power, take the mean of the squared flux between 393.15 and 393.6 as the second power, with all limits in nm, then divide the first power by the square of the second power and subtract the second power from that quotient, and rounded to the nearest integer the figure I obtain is -41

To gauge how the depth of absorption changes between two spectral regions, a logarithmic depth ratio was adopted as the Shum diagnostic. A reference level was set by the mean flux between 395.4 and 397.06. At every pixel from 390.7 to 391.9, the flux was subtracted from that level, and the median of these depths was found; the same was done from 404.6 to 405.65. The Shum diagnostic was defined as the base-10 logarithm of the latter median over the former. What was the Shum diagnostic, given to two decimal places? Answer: 0.19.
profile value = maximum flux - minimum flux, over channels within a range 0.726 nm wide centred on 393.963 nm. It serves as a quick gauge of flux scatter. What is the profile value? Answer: 9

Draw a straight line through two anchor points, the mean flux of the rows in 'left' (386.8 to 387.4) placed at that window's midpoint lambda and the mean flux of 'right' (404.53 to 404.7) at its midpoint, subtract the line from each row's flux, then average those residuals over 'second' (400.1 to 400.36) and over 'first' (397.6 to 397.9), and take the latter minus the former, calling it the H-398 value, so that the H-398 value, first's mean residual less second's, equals -1.4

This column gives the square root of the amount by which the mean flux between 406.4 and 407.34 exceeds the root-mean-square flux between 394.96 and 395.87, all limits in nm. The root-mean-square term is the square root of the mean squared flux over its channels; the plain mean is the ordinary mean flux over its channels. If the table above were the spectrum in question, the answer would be 1.5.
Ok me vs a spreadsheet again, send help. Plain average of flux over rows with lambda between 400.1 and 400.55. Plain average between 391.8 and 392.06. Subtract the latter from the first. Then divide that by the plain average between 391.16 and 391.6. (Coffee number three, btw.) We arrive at 0.15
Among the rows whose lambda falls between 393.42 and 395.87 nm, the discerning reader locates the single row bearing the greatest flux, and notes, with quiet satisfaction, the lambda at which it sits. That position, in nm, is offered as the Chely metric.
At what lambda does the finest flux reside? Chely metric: 394.734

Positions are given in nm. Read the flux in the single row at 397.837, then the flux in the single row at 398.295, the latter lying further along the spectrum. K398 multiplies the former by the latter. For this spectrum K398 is 427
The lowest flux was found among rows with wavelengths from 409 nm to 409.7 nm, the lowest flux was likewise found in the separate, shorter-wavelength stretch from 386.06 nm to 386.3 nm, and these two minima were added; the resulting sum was 41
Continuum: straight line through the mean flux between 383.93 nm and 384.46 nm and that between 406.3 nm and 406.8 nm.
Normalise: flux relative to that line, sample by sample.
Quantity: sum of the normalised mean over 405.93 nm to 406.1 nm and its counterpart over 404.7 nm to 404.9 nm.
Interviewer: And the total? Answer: 1.91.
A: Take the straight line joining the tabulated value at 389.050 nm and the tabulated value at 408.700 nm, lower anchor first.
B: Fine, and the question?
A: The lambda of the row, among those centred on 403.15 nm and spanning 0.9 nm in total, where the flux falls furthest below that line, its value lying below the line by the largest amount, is 403.186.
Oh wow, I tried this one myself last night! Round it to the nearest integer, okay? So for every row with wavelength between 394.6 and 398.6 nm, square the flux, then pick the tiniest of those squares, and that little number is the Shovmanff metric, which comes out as 49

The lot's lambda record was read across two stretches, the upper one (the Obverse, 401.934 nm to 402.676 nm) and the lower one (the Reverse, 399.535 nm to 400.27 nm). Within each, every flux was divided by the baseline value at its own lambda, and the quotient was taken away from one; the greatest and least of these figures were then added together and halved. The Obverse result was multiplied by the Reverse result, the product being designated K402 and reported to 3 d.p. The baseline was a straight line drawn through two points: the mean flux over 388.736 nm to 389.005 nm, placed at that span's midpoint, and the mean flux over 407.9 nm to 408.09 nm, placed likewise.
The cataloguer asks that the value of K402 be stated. 0.011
